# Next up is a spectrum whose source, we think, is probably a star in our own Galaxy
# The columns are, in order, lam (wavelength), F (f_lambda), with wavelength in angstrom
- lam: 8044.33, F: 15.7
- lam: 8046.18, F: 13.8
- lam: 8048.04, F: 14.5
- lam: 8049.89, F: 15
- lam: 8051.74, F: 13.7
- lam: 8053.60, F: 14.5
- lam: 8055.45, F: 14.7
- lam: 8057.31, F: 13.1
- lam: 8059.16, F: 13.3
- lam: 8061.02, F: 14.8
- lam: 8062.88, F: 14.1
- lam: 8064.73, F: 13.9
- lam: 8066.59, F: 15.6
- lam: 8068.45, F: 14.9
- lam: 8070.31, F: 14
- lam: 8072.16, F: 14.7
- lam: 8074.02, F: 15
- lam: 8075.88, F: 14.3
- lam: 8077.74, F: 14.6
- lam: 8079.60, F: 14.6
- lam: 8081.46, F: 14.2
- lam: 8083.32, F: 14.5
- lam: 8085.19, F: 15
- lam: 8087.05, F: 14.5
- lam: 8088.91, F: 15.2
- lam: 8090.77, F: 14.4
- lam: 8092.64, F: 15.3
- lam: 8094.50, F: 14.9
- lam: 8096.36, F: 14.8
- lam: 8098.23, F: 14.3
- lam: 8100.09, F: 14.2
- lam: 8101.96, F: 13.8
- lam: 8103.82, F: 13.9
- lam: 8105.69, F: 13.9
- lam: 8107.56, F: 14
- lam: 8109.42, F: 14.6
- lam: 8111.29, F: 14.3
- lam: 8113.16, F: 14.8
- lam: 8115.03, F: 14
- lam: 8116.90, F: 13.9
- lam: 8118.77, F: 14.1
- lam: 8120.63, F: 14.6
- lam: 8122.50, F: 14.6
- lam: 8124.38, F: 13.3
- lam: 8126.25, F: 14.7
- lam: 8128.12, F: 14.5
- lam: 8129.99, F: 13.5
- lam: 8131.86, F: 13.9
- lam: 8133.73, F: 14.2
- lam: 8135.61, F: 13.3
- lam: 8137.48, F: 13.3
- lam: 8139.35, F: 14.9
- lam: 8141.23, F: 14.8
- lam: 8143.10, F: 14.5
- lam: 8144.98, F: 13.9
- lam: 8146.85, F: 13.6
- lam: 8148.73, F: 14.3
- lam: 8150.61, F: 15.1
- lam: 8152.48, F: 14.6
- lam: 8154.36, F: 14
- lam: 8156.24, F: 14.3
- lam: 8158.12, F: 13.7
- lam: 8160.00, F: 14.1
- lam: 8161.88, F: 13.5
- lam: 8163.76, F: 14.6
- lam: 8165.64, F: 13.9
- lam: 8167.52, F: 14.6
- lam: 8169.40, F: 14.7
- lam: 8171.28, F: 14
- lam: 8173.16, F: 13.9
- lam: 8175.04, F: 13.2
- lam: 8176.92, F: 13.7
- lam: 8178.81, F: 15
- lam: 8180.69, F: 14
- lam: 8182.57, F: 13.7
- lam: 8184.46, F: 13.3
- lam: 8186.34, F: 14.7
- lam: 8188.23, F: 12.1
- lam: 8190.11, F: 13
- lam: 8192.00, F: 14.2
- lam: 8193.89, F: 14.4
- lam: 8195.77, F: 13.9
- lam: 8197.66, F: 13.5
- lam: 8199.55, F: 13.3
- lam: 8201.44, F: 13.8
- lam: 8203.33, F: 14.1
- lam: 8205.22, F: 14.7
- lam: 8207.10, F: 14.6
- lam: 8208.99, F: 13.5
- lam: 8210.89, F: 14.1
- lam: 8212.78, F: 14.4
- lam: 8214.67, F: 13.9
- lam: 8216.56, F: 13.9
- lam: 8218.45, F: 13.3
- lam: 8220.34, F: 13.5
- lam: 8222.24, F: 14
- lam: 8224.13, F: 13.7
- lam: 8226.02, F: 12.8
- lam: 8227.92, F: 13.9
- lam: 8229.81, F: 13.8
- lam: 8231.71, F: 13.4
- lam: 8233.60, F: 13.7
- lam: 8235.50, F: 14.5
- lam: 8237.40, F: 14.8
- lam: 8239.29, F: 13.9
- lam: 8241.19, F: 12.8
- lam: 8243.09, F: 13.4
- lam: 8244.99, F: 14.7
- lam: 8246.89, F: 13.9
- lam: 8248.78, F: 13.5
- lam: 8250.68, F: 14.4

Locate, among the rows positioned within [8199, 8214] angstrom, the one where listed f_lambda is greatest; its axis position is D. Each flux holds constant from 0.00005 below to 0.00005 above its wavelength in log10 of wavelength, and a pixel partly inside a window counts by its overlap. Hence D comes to 8205.22 angstrom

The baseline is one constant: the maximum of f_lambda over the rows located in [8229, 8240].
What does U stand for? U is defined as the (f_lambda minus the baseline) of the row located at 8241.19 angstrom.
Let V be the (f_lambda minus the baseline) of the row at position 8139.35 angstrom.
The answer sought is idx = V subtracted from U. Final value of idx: -2.1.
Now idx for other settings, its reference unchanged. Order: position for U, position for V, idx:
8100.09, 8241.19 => 1.4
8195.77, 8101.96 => 0.1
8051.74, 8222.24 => -0.3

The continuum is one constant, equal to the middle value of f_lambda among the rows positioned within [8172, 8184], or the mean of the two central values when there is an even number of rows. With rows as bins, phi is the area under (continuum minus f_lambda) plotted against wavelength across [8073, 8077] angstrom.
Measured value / -3.4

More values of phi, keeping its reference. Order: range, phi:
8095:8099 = -3.2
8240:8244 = 2.6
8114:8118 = -0.7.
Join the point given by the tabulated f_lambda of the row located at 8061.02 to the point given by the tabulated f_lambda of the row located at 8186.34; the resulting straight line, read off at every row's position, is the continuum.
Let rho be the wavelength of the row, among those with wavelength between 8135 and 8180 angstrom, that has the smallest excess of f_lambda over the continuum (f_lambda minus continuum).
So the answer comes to 8175.04 angstrom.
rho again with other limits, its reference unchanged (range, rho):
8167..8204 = 8188.23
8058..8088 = 8059.16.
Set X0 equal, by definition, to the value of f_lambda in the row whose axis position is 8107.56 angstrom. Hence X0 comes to 14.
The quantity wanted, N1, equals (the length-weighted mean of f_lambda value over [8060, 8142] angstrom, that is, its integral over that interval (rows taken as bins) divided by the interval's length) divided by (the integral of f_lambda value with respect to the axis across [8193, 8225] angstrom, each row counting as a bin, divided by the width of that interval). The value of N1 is 1.03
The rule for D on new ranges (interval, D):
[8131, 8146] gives 8139.35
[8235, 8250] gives 8237.40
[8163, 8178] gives 8169.40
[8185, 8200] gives 8186.34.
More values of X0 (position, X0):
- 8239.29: 13.9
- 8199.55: 13.3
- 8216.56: 13.9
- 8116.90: 13.9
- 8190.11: 13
